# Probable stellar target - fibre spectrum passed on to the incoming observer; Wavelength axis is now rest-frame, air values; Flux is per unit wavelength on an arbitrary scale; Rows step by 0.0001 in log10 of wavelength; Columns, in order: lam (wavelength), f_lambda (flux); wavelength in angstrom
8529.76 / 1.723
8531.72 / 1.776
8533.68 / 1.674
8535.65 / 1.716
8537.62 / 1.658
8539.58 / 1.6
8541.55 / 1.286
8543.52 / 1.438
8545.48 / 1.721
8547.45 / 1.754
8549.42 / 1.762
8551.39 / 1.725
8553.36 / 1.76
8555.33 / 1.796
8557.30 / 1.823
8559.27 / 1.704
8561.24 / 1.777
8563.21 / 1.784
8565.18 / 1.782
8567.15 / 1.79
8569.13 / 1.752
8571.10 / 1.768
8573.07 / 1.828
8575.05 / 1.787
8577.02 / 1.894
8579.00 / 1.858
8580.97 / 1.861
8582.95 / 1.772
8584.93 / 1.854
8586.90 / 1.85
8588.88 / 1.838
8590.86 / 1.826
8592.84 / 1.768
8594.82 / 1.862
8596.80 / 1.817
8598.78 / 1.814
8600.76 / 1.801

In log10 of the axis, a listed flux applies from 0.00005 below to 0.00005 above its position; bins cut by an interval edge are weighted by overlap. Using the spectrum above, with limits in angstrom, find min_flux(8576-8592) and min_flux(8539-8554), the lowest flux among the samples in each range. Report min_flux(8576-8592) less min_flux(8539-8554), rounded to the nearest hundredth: 0.49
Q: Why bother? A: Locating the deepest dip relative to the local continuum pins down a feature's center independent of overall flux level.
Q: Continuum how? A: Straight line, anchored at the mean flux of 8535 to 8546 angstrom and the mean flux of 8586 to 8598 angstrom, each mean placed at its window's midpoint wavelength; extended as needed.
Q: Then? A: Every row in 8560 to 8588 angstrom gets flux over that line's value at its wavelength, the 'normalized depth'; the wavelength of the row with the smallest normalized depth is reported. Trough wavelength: 8582.95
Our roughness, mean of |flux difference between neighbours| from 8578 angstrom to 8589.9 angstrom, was 0.038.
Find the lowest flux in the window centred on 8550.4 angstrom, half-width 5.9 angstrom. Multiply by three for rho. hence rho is 5.16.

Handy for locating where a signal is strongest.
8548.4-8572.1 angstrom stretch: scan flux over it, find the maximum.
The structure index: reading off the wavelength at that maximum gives 8557.30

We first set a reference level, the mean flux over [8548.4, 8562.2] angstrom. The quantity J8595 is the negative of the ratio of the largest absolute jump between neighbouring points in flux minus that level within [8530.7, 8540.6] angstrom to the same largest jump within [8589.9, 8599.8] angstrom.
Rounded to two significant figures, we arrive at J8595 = -1.1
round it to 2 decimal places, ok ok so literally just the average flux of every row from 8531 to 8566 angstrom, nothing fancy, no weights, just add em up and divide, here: 1.70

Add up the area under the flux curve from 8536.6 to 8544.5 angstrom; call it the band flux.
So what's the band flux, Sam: 11.8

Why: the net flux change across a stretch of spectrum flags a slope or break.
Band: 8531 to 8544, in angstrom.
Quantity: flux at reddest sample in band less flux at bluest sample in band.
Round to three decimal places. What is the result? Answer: -0.338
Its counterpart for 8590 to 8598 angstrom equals -0.009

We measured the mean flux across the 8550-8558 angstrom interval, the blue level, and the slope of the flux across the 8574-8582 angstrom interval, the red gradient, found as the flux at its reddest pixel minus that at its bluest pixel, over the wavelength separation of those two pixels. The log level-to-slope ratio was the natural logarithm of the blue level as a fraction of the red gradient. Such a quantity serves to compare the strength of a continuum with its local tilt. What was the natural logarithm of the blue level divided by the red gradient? 5.0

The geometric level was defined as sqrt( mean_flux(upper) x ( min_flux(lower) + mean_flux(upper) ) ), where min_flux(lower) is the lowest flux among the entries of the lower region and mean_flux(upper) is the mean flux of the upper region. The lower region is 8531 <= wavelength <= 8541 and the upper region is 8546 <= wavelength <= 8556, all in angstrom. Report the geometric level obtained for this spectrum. 2.43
